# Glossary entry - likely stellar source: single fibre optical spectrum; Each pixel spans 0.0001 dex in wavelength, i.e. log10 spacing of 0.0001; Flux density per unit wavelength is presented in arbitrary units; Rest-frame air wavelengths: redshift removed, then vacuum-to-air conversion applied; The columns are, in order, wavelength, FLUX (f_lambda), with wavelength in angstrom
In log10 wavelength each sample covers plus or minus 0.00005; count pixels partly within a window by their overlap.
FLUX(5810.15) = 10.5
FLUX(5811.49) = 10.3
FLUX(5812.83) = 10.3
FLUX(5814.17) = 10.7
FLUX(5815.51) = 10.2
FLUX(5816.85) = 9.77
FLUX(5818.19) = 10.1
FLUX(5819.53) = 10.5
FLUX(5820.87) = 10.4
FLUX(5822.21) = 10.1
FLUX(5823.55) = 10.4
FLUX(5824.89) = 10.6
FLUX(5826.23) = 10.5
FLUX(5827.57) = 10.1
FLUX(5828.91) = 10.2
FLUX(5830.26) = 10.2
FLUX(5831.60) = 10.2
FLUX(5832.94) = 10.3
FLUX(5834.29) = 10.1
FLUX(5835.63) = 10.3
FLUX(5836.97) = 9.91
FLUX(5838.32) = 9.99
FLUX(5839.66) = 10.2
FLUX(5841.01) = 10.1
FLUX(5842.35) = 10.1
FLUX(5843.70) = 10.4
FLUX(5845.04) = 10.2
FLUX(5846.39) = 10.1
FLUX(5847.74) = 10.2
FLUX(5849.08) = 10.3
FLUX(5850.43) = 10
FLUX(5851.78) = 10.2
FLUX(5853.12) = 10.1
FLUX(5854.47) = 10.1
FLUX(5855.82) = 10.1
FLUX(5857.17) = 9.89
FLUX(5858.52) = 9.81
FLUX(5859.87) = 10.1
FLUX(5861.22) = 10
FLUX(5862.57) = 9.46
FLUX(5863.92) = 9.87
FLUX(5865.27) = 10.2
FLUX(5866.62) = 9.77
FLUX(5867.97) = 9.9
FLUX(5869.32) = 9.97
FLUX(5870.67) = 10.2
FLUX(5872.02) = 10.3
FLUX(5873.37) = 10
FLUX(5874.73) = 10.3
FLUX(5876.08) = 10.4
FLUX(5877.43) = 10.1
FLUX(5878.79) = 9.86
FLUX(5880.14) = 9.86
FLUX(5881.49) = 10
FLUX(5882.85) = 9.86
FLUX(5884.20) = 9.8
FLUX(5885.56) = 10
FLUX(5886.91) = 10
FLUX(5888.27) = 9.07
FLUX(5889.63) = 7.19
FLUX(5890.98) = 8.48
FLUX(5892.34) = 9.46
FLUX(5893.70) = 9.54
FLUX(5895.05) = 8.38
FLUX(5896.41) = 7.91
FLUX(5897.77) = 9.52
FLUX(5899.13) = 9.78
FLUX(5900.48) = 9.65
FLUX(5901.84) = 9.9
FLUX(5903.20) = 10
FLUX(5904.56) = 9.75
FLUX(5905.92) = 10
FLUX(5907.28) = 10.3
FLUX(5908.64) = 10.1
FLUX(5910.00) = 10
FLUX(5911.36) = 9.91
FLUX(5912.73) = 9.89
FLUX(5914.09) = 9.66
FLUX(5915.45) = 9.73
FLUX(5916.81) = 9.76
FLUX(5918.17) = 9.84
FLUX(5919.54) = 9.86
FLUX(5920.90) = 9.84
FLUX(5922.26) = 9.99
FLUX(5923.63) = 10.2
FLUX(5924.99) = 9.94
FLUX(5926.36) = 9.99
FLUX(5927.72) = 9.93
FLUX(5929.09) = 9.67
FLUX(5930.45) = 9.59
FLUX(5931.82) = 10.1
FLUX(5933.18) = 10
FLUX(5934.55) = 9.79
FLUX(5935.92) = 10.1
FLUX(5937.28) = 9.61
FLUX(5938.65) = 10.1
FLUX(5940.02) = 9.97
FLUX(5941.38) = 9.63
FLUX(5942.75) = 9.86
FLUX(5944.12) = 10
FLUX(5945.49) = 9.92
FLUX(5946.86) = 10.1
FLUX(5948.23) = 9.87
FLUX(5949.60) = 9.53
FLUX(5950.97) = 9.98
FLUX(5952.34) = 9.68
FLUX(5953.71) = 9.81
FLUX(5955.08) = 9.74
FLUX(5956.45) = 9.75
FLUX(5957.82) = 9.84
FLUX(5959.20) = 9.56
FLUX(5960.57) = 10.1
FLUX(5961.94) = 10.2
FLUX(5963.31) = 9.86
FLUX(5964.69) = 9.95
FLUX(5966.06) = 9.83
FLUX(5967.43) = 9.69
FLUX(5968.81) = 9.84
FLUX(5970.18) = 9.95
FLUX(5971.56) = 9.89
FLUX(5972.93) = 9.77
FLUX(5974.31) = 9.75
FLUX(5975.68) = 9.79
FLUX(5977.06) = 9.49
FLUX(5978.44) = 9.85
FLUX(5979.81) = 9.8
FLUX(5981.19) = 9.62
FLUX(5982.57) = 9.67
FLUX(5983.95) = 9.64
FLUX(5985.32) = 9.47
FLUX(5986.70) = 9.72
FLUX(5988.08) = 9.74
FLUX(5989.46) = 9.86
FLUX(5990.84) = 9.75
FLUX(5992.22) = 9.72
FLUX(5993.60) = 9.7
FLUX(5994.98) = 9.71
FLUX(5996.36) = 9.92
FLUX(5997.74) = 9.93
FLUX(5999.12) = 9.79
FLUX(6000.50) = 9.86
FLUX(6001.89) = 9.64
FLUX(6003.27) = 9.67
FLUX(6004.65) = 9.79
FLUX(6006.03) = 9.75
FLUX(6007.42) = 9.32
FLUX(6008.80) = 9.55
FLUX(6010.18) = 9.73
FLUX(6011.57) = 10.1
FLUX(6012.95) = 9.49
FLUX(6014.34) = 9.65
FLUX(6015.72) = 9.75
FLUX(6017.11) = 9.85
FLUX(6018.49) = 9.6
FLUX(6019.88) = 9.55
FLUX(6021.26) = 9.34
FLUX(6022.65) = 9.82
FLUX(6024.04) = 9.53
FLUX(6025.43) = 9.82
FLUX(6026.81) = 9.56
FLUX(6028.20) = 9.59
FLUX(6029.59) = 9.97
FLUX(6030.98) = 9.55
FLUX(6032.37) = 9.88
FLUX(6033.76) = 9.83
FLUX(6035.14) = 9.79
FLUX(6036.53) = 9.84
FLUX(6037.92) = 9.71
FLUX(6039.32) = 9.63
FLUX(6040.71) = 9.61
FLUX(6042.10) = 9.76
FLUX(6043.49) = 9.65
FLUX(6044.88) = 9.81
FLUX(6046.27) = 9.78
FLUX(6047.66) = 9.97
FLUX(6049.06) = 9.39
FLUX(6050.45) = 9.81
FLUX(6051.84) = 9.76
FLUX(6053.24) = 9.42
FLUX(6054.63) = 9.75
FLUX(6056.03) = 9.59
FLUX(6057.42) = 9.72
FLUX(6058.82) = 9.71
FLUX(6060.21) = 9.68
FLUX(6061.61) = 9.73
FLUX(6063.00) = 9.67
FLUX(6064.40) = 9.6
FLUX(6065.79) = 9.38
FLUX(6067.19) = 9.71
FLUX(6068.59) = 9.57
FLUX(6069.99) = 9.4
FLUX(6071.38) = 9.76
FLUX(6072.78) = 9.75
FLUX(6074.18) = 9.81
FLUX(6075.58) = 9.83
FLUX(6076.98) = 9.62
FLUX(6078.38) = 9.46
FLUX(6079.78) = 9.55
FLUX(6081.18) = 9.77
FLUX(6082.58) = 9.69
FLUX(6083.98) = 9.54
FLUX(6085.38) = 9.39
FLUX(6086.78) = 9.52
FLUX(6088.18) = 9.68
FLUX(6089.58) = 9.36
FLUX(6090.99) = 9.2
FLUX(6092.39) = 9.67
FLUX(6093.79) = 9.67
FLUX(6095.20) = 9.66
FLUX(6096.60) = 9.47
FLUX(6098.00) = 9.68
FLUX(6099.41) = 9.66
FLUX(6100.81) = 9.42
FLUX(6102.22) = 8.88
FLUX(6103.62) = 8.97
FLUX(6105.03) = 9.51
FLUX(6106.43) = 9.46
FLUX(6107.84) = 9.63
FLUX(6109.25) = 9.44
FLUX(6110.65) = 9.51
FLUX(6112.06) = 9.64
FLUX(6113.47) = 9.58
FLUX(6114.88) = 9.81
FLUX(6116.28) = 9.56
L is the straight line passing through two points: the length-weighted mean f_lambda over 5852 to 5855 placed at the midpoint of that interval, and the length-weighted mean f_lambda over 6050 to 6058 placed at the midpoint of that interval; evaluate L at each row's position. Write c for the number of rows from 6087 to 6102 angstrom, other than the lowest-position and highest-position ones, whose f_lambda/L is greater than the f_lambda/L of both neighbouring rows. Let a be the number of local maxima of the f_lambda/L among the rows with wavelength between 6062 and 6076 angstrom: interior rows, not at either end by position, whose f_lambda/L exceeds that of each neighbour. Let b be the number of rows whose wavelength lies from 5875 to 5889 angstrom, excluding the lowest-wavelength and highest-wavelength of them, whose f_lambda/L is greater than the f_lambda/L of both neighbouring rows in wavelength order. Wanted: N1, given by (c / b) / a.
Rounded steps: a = 2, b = 2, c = 2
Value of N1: 0.5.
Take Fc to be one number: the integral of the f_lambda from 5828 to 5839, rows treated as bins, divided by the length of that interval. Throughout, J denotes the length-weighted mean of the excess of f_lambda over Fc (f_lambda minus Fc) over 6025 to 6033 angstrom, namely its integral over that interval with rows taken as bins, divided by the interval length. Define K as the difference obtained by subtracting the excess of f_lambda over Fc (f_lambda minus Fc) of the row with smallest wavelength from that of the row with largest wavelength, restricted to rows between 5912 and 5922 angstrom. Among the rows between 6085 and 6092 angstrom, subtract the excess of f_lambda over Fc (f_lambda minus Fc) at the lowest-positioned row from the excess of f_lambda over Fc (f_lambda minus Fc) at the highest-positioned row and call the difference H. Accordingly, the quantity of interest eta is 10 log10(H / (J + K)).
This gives -4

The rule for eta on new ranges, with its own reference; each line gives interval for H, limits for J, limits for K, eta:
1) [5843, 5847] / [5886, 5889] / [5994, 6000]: -2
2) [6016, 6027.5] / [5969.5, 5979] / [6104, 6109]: 1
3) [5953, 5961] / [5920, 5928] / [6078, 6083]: 7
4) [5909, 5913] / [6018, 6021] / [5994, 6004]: -8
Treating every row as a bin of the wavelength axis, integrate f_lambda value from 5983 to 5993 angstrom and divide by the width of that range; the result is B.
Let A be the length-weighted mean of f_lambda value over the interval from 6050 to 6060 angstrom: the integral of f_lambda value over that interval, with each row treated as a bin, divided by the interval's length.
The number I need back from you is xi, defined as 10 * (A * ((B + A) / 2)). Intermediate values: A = 9.7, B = 9.70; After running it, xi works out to 938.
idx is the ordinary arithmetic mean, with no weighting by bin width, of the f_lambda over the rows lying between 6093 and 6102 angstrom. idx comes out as 9.6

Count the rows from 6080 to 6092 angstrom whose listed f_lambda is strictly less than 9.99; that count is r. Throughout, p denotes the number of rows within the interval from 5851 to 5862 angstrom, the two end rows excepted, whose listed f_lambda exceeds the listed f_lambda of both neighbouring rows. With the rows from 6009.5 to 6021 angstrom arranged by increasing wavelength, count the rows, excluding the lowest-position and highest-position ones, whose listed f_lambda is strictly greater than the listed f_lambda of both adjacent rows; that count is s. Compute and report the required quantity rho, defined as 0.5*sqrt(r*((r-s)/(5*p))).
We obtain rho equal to 1.5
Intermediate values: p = 1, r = 8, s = 2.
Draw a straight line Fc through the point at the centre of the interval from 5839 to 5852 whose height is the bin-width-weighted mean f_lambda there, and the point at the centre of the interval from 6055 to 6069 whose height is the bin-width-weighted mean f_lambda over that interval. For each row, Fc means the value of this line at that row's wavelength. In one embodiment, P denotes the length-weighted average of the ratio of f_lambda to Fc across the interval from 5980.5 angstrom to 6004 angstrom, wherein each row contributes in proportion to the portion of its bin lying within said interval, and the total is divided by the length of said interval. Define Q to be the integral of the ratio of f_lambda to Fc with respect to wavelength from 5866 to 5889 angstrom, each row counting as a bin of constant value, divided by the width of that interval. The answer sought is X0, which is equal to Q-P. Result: -0.005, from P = 0.992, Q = 0.986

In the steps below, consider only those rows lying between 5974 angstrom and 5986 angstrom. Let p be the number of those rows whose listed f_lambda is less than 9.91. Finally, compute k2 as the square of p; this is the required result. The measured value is 81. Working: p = 9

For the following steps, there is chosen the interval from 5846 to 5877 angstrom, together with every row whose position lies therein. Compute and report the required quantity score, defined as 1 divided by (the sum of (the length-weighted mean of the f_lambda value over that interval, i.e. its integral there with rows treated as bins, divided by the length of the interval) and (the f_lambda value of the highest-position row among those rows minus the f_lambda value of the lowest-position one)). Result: 0.097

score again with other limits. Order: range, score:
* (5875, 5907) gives 0.110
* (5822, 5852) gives 0.097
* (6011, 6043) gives 0.107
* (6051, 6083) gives 0.104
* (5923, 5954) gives 0.105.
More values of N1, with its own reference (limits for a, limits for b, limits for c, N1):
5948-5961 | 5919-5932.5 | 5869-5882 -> 0.3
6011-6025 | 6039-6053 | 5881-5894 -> 0.1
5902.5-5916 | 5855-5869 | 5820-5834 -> 0.5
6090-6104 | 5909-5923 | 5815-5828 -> 1.0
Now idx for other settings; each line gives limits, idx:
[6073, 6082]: 9.7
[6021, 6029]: 9.6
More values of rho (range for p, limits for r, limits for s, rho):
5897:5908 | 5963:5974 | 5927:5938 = 1.1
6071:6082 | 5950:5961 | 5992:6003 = 1.3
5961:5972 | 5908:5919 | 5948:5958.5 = 0.8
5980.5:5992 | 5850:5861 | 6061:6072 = 0.2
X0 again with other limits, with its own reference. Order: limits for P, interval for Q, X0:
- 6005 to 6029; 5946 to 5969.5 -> 0.005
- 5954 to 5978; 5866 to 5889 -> -0.008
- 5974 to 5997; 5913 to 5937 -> 0.002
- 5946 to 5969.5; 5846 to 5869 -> -0.009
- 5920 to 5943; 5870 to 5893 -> -0.033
